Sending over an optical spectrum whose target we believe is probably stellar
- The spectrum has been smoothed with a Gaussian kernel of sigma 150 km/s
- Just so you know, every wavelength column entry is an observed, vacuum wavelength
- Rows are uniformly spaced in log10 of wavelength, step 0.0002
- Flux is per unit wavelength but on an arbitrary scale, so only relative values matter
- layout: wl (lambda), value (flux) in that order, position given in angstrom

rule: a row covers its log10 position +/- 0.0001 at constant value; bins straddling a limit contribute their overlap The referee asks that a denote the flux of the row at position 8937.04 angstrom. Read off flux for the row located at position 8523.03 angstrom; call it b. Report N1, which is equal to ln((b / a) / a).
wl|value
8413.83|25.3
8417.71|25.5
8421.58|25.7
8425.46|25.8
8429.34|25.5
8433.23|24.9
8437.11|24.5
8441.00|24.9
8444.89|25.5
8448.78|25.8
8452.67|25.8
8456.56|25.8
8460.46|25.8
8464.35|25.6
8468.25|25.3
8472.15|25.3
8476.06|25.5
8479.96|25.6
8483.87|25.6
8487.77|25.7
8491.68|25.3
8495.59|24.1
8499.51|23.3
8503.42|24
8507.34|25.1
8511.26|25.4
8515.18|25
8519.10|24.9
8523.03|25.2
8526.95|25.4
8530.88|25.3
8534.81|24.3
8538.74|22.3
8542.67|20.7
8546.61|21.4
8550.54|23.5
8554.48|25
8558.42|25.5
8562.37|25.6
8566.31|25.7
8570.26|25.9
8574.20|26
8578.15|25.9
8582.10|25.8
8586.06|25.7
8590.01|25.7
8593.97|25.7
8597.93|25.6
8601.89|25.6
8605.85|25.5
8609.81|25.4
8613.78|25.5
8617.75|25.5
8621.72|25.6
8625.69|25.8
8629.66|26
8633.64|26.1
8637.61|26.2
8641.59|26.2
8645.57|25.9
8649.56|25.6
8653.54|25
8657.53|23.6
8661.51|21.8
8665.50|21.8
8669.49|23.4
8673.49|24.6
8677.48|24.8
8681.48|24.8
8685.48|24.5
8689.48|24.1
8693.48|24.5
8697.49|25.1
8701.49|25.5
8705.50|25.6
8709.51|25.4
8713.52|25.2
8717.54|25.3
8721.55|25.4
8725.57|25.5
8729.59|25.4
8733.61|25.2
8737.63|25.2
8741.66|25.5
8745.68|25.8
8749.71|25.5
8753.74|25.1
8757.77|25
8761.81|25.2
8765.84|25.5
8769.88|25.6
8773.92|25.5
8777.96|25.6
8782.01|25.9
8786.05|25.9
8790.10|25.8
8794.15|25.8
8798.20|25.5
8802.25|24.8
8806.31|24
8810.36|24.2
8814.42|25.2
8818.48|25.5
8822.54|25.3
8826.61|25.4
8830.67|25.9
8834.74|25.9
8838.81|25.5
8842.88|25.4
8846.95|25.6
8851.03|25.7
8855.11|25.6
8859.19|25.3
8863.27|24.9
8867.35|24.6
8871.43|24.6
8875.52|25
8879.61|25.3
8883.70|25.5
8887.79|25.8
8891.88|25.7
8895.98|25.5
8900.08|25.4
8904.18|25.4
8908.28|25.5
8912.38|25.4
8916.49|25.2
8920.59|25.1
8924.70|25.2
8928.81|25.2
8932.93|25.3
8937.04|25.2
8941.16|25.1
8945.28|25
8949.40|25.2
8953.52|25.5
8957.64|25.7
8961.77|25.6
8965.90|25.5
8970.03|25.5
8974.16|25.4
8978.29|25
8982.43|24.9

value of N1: -3.23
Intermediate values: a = 25.2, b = 25.2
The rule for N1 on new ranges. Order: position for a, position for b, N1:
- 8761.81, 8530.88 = -3.22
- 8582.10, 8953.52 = -3.26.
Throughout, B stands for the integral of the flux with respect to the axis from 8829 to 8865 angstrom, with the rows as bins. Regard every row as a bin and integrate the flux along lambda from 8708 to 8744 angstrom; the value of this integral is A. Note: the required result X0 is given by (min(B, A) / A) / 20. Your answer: 0.0500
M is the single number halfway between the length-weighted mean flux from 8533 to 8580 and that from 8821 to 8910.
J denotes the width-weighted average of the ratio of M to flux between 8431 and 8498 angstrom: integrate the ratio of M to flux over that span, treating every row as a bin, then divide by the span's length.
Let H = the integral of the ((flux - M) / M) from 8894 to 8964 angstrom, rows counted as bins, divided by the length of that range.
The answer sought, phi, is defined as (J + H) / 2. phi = 0.500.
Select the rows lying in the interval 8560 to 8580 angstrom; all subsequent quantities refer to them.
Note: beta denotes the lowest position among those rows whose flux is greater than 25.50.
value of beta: 8562.37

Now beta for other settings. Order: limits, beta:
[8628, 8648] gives 8629.66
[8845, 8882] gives 8846.95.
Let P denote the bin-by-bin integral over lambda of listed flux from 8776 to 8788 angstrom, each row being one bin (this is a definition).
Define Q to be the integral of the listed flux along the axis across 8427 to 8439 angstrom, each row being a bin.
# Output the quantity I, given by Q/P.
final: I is 0.97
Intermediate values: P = 310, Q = 300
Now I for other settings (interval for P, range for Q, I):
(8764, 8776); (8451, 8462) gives 0.93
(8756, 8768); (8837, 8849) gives 1.01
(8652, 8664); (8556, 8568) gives 1.10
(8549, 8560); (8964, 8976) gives 1.13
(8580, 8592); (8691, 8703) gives 0.97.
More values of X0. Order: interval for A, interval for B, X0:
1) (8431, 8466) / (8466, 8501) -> 0.0494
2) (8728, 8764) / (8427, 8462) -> 0.0487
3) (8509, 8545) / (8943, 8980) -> 0.0500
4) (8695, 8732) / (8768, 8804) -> 0.0491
